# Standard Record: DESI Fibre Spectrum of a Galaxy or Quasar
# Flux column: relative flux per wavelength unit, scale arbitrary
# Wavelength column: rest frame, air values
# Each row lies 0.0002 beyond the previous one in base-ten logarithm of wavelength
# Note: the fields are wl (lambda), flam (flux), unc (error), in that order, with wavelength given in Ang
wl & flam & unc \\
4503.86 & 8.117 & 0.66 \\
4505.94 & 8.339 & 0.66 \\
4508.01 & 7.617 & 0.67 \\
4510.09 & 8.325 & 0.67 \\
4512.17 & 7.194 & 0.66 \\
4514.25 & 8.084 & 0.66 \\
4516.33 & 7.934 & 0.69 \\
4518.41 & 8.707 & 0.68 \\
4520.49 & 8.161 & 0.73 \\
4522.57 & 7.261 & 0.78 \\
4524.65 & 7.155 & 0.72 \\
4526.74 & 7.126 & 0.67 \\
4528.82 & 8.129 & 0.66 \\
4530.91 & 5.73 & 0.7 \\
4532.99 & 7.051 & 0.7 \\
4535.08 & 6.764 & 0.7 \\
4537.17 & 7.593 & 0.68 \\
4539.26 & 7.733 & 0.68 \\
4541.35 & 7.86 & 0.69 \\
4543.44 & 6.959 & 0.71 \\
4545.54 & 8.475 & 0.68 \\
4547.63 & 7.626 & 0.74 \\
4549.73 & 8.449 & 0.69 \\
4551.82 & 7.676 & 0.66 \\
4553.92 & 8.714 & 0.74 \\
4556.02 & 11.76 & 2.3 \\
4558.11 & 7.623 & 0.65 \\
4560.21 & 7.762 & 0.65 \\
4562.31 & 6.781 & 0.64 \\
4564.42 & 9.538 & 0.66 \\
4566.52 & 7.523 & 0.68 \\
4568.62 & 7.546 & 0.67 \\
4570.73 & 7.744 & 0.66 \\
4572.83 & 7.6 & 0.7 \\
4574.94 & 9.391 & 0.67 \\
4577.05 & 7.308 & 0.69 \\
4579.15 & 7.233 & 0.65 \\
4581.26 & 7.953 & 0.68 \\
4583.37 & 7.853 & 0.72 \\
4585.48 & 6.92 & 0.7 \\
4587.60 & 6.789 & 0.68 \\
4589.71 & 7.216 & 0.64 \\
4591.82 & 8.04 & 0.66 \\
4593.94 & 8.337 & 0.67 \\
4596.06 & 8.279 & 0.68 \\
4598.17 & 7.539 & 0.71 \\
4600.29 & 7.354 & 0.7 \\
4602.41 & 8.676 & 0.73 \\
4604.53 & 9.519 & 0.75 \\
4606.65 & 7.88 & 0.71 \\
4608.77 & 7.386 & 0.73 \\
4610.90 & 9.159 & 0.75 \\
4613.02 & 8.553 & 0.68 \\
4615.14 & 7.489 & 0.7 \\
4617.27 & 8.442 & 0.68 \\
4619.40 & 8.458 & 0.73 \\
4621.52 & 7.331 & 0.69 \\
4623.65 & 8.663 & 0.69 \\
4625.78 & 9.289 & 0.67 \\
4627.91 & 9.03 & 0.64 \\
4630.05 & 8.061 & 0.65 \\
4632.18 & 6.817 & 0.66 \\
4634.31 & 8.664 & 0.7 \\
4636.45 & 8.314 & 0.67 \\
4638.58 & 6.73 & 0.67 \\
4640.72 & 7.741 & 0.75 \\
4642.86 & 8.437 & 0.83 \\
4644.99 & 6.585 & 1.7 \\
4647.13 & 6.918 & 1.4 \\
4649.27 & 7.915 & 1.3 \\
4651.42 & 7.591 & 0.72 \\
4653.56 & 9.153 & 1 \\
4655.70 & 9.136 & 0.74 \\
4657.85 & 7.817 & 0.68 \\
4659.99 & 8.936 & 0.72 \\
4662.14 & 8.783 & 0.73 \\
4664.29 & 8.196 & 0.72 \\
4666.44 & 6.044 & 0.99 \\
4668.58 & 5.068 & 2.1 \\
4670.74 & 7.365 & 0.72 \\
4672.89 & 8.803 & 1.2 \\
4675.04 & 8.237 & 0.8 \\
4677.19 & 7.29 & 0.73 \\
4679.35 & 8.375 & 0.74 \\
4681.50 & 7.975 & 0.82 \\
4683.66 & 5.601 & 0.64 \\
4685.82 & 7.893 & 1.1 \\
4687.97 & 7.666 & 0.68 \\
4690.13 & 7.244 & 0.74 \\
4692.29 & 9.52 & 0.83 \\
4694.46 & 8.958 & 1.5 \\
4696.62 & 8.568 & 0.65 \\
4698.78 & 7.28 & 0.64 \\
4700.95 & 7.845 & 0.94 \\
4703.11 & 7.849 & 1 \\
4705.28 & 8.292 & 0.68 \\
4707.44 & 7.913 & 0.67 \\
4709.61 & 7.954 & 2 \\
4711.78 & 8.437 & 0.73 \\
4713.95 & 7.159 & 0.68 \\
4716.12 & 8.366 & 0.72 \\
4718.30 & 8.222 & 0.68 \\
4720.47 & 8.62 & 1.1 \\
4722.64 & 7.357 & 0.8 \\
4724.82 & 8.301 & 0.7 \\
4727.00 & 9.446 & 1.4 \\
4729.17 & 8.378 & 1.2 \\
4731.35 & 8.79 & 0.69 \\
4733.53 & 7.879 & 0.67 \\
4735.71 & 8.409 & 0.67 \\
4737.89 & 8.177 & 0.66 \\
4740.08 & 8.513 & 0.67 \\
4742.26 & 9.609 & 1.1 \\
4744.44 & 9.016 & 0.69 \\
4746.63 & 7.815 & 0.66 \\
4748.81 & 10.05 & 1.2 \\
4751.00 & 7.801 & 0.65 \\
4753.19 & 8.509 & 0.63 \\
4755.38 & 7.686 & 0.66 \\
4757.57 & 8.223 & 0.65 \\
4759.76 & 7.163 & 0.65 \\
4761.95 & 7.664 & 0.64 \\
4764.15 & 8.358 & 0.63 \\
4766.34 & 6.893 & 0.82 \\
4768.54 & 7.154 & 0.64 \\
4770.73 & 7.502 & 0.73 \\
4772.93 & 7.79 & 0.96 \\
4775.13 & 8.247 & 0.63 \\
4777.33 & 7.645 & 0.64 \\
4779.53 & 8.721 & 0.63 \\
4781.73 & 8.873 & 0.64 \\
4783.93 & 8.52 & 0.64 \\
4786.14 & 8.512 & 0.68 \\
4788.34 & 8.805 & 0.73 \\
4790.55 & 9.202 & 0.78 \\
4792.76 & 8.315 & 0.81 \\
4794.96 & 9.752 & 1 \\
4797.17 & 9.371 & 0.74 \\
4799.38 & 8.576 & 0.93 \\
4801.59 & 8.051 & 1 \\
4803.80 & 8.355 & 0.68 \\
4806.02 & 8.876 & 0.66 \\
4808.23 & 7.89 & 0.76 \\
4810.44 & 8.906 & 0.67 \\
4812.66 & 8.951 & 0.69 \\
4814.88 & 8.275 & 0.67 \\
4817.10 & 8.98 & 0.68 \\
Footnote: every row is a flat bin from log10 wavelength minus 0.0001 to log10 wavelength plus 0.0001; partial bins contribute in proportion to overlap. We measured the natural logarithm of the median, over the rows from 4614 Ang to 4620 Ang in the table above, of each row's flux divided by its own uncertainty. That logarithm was 2.45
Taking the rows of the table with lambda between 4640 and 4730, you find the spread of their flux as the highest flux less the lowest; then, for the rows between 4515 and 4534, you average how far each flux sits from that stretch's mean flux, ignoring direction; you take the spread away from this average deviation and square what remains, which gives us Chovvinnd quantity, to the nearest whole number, 14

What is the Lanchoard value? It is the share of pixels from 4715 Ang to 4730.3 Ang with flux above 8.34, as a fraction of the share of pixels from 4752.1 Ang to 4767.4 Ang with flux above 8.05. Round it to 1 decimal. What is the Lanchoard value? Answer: 1.3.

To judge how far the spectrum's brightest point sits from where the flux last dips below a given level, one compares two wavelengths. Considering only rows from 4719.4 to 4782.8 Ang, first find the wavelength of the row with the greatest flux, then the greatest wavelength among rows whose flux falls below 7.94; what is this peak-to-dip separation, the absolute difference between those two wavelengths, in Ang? 28.5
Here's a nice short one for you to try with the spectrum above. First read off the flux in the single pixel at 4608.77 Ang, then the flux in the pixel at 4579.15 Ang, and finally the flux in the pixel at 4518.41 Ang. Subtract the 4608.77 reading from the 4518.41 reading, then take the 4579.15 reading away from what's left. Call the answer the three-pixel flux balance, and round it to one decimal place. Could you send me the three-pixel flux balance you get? -5.9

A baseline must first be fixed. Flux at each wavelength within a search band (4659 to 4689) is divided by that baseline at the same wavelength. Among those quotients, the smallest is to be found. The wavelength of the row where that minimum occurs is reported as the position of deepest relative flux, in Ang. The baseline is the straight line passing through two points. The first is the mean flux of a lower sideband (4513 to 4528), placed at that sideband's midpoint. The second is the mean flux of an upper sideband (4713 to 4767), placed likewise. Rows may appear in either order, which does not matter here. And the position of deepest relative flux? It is 4668.58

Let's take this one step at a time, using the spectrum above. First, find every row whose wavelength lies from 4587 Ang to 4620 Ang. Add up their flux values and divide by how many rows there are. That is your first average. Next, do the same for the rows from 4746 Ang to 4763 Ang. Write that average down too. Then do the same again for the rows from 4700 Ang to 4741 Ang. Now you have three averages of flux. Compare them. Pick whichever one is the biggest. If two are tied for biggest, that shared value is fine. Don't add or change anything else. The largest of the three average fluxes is 8.21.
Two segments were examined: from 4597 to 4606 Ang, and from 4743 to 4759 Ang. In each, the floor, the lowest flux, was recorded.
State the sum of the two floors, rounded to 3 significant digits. 15.0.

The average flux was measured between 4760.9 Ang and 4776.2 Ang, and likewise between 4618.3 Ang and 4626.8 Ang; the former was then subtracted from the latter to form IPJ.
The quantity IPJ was 0.78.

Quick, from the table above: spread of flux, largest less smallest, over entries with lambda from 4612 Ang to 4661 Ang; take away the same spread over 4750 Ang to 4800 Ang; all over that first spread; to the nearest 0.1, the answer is -0.1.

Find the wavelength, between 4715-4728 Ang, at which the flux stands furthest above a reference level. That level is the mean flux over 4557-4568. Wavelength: 4727.00 Ang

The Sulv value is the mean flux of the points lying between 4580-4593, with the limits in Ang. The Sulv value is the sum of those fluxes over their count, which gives 7.5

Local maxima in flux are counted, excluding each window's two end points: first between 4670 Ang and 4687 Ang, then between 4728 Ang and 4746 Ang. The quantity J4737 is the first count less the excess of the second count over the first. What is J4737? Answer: 1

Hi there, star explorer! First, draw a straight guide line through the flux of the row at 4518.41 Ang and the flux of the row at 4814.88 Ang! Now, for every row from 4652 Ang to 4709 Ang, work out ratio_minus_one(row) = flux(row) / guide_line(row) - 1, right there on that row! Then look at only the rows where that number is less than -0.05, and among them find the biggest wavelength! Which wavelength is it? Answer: 4707.44 Ang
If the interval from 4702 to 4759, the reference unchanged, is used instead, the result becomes 4755.38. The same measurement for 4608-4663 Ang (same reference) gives 4657.85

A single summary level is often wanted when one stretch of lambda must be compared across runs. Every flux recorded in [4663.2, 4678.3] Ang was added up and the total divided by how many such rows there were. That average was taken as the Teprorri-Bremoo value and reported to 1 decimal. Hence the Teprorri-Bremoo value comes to 7.3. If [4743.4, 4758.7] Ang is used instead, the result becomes 8.4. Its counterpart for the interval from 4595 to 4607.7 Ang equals 8.2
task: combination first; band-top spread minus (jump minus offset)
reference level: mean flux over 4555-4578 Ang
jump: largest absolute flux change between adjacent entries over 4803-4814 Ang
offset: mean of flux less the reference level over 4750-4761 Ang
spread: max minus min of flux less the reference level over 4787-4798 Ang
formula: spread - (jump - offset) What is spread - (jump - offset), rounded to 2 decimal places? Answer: 0.06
